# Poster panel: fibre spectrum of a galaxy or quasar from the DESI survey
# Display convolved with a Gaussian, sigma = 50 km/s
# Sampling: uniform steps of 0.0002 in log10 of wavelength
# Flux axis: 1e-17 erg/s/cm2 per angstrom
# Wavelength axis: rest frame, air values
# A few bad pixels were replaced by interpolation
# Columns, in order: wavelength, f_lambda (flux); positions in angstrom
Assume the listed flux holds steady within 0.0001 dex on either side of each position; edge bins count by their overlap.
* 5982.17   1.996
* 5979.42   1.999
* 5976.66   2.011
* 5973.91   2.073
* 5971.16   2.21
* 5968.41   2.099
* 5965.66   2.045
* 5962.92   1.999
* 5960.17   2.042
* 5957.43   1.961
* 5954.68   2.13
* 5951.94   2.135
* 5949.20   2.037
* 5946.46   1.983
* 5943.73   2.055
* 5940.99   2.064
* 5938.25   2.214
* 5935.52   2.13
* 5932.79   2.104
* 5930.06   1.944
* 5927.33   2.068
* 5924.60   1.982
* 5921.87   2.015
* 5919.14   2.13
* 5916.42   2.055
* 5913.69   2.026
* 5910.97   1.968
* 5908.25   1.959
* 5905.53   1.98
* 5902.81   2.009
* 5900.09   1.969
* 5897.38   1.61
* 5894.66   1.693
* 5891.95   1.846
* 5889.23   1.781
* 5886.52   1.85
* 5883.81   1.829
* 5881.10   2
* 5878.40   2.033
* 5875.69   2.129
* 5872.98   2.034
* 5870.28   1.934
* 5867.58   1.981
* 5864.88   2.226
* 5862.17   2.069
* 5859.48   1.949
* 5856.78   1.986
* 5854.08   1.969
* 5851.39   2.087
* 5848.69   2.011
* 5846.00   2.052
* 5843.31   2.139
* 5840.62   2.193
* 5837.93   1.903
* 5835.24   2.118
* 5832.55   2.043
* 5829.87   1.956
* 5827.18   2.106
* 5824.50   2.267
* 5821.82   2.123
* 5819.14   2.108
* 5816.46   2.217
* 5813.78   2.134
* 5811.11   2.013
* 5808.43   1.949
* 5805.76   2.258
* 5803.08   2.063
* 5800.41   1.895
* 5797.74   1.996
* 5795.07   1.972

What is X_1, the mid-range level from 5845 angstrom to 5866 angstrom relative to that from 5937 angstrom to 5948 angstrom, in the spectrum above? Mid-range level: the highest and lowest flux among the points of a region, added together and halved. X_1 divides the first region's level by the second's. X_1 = 0.99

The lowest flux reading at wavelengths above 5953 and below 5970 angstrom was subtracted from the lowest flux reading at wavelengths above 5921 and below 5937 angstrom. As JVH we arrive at 0.0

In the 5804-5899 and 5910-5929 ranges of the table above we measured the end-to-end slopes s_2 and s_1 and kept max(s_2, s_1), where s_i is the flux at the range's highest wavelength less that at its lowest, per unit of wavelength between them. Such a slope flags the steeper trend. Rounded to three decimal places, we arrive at 0.006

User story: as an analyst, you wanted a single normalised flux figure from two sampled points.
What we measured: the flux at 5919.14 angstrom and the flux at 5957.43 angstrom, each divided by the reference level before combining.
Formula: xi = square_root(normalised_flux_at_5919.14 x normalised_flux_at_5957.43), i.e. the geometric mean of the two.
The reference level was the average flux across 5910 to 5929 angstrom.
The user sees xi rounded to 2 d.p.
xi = 1.00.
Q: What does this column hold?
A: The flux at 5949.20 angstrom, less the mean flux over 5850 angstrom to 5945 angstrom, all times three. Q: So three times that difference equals 0.14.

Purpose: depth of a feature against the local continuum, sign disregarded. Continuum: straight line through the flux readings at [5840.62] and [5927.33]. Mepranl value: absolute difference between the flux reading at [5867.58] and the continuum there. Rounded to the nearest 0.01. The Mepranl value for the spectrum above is 0.17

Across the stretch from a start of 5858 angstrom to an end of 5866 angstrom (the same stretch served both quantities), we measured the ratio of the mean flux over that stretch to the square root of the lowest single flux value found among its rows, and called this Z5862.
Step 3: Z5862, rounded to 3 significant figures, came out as 1.49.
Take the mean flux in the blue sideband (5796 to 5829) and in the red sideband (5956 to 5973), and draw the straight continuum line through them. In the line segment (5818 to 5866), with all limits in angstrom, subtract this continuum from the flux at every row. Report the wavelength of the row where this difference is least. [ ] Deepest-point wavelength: 5837.93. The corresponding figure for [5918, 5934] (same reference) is 5930.06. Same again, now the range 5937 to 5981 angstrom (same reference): 5957.43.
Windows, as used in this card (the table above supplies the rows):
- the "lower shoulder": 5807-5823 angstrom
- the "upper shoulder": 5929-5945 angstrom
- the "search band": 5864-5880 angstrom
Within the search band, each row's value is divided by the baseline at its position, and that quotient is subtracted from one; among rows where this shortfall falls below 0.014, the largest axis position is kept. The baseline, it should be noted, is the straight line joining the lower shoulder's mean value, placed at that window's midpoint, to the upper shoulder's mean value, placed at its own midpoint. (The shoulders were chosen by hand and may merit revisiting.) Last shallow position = 5875.69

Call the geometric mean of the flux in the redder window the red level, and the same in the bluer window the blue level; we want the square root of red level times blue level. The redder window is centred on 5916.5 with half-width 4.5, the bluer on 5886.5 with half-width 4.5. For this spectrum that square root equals 1.941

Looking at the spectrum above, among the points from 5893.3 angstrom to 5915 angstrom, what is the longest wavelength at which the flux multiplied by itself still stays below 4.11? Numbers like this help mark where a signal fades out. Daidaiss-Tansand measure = 5913.69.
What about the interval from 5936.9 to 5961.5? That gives 5957.43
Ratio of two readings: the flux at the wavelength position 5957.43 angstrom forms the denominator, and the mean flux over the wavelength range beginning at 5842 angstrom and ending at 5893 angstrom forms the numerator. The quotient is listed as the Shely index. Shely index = 1.02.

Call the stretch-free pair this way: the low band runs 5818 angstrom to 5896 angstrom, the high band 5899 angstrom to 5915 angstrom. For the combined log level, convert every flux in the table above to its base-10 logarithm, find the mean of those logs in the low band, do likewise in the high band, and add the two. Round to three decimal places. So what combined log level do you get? 0.601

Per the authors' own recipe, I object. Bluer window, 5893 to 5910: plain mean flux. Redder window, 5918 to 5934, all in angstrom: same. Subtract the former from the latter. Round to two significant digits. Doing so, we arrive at 0.17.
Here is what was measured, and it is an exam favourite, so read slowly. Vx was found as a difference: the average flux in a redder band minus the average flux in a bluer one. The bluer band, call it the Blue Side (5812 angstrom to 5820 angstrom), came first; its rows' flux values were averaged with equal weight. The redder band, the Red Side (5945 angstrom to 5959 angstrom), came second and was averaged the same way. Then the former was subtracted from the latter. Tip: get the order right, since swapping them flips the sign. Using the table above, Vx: -0.10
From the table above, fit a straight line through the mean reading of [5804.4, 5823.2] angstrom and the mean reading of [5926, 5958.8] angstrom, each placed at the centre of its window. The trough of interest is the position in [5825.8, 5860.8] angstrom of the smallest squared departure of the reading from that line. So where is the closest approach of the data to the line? 5827.18 angstrom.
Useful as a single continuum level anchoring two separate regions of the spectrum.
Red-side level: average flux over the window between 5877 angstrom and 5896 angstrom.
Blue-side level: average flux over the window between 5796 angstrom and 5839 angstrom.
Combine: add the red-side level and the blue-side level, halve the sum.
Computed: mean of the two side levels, 1.97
